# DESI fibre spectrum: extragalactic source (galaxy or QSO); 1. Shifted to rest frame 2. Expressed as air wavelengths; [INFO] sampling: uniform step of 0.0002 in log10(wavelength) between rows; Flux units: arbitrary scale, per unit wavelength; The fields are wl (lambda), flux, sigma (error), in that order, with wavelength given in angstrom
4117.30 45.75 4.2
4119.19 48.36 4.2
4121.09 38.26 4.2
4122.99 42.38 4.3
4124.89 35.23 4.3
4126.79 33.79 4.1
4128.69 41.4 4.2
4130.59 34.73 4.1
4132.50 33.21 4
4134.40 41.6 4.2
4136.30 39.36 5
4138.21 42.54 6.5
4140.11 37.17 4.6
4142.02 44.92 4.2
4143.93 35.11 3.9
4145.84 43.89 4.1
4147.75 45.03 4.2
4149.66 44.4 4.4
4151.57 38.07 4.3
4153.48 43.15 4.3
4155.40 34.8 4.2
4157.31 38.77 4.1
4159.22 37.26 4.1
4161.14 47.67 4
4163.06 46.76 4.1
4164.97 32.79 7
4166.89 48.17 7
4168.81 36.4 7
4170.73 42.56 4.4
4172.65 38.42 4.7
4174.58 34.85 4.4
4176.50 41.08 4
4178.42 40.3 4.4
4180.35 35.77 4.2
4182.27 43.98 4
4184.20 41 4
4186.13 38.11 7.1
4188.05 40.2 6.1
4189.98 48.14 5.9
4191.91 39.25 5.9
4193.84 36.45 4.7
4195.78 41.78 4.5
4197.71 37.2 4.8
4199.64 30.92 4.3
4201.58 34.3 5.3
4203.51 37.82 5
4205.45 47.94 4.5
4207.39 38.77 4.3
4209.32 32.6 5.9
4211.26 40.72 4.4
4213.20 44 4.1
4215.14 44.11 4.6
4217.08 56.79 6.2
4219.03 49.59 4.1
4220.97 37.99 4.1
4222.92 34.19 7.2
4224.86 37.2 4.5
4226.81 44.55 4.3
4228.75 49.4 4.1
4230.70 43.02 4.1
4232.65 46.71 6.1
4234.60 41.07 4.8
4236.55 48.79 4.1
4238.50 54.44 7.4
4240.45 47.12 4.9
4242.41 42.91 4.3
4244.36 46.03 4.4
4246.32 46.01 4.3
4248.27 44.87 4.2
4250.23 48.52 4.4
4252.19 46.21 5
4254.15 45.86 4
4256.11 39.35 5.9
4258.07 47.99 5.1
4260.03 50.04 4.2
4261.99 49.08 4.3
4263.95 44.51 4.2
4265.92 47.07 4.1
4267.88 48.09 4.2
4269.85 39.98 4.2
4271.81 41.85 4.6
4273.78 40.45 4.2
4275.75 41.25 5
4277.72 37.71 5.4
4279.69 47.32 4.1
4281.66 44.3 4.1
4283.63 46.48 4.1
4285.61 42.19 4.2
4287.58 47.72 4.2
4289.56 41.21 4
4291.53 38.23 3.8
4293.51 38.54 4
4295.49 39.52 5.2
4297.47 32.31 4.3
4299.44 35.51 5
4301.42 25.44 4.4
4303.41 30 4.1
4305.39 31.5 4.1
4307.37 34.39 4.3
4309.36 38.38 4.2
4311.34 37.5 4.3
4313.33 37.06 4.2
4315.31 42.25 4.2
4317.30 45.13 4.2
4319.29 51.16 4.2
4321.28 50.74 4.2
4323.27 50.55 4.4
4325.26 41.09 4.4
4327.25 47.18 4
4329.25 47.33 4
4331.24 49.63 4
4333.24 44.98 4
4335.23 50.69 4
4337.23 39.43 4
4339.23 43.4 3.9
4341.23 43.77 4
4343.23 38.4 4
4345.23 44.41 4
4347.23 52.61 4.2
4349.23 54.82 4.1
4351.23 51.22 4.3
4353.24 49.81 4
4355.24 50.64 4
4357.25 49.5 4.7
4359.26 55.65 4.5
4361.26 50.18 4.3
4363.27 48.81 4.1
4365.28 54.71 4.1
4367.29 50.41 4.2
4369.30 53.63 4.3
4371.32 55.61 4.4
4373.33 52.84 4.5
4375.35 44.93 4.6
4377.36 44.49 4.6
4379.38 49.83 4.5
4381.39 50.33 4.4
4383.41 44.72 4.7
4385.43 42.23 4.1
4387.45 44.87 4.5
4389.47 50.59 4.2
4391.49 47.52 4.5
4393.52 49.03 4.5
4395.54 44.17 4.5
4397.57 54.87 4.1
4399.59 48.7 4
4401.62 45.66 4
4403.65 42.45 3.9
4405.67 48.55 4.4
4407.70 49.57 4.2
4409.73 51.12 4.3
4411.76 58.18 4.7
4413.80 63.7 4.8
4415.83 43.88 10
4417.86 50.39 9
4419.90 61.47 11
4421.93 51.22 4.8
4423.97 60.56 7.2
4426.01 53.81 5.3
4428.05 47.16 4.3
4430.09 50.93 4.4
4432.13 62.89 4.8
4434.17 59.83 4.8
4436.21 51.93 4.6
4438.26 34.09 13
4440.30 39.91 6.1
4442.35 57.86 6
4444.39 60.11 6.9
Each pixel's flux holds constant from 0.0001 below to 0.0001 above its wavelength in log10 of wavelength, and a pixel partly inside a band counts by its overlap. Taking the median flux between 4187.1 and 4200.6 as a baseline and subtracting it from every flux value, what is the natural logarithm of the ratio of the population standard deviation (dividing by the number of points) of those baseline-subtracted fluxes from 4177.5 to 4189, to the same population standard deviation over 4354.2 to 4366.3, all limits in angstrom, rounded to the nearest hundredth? -0.04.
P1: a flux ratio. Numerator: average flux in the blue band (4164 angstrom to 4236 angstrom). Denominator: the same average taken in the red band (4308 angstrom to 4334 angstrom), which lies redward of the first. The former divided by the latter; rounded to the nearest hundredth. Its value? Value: 0.91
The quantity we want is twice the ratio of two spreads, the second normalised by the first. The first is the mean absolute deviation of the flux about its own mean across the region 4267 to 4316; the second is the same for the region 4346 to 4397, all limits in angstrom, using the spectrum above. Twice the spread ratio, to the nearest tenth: 1.4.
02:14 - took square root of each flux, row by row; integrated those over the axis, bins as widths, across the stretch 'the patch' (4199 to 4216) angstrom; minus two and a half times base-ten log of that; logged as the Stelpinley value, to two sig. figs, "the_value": -5.1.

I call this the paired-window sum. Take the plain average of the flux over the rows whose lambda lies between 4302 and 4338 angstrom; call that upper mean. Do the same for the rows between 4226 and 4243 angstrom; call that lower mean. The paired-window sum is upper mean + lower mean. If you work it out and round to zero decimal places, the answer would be 89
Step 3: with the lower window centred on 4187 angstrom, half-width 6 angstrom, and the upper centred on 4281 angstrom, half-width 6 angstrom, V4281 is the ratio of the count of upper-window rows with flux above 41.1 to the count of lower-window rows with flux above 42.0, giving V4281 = 2.5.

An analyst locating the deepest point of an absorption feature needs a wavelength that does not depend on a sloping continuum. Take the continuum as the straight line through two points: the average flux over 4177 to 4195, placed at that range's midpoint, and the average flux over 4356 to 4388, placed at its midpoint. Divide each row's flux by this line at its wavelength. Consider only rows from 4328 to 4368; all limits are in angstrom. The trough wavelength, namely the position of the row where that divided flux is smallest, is 4343.23 angstrom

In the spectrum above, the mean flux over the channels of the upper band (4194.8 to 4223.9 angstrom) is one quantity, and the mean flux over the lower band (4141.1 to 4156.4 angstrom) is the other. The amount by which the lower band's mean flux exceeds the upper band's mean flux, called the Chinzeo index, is 0.6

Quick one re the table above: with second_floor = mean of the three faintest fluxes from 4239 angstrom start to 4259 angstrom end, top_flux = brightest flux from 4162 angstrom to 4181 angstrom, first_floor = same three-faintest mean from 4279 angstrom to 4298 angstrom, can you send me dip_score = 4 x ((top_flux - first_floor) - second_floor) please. -122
